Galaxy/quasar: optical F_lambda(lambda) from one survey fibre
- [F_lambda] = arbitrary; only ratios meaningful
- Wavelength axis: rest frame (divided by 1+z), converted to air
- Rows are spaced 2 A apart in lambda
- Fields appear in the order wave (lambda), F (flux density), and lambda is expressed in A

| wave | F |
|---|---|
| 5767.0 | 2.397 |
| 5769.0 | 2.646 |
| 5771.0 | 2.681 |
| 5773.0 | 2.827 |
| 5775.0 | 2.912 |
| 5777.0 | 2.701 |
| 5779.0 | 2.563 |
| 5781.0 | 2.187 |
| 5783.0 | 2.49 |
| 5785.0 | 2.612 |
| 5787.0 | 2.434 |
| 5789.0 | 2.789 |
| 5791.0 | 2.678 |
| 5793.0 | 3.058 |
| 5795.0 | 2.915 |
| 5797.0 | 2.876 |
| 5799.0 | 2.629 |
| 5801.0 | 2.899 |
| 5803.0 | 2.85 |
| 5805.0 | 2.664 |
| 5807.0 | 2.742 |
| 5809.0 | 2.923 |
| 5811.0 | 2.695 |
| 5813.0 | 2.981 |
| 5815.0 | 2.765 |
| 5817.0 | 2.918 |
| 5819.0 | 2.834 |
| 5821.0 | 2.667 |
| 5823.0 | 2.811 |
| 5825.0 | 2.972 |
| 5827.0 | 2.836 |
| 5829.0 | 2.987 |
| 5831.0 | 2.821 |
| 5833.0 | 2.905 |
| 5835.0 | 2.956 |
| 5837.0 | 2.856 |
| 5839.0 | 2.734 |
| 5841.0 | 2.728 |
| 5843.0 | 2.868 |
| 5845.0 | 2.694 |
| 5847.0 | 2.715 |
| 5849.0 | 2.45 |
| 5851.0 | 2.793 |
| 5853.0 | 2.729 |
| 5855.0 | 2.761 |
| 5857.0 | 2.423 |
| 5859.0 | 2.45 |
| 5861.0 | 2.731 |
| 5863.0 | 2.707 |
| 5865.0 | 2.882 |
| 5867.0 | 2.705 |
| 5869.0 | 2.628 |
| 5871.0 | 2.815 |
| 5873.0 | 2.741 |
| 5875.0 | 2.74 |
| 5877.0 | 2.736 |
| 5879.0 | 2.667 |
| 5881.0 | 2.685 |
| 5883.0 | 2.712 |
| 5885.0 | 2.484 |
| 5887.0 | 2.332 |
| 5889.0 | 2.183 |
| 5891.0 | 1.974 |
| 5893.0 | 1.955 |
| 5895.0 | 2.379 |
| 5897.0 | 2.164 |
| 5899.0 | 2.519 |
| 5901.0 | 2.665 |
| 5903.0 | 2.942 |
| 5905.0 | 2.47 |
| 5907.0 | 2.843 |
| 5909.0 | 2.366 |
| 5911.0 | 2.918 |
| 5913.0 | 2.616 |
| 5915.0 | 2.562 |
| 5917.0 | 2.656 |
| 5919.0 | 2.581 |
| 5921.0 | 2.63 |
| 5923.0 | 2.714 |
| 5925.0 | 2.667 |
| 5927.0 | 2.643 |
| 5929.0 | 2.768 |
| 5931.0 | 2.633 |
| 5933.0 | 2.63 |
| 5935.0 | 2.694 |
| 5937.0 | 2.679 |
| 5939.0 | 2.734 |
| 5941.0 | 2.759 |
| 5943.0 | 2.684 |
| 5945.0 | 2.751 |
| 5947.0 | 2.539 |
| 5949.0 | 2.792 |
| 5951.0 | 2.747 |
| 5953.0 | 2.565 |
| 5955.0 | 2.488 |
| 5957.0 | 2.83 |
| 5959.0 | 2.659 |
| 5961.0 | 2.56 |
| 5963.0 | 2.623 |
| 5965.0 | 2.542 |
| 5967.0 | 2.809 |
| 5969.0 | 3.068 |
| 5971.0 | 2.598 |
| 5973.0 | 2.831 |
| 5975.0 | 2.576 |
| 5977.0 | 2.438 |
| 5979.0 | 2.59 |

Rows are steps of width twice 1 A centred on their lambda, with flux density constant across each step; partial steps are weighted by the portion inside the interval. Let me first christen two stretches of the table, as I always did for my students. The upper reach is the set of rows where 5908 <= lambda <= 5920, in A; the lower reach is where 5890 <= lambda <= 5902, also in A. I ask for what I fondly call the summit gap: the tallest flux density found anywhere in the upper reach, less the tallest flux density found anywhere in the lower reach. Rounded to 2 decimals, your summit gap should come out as 0.25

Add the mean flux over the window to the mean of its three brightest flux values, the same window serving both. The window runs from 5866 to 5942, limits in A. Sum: 5.50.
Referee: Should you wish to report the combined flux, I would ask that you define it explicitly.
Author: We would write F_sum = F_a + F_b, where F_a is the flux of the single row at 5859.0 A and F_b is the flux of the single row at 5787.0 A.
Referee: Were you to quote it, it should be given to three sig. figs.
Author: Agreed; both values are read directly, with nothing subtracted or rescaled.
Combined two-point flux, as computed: 4.88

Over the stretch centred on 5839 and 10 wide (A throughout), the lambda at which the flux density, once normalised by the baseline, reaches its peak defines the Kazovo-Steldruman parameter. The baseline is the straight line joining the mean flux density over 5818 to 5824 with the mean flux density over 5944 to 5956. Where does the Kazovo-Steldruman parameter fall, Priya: 5835.0 A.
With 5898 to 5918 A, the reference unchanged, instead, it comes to 5903.0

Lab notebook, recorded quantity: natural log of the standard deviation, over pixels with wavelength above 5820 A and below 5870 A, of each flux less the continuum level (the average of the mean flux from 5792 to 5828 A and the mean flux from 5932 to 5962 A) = -1.9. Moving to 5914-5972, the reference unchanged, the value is -2.2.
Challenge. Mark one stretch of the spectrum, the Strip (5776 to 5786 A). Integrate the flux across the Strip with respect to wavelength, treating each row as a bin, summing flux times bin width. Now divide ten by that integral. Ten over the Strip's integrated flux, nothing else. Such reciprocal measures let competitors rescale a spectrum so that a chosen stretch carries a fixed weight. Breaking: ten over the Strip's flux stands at 0.40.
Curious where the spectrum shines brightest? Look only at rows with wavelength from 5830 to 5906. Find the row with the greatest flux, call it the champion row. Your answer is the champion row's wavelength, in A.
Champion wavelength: 5835.0 A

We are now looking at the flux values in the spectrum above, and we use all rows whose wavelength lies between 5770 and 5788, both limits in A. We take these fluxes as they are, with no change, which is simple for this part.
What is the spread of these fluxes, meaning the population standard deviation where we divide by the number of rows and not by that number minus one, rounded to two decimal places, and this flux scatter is 0.20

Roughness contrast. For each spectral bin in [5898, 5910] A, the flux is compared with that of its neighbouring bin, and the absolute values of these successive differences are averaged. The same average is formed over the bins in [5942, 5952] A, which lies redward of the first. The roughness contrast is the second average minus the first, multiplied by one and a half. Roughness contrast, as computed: -0.31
